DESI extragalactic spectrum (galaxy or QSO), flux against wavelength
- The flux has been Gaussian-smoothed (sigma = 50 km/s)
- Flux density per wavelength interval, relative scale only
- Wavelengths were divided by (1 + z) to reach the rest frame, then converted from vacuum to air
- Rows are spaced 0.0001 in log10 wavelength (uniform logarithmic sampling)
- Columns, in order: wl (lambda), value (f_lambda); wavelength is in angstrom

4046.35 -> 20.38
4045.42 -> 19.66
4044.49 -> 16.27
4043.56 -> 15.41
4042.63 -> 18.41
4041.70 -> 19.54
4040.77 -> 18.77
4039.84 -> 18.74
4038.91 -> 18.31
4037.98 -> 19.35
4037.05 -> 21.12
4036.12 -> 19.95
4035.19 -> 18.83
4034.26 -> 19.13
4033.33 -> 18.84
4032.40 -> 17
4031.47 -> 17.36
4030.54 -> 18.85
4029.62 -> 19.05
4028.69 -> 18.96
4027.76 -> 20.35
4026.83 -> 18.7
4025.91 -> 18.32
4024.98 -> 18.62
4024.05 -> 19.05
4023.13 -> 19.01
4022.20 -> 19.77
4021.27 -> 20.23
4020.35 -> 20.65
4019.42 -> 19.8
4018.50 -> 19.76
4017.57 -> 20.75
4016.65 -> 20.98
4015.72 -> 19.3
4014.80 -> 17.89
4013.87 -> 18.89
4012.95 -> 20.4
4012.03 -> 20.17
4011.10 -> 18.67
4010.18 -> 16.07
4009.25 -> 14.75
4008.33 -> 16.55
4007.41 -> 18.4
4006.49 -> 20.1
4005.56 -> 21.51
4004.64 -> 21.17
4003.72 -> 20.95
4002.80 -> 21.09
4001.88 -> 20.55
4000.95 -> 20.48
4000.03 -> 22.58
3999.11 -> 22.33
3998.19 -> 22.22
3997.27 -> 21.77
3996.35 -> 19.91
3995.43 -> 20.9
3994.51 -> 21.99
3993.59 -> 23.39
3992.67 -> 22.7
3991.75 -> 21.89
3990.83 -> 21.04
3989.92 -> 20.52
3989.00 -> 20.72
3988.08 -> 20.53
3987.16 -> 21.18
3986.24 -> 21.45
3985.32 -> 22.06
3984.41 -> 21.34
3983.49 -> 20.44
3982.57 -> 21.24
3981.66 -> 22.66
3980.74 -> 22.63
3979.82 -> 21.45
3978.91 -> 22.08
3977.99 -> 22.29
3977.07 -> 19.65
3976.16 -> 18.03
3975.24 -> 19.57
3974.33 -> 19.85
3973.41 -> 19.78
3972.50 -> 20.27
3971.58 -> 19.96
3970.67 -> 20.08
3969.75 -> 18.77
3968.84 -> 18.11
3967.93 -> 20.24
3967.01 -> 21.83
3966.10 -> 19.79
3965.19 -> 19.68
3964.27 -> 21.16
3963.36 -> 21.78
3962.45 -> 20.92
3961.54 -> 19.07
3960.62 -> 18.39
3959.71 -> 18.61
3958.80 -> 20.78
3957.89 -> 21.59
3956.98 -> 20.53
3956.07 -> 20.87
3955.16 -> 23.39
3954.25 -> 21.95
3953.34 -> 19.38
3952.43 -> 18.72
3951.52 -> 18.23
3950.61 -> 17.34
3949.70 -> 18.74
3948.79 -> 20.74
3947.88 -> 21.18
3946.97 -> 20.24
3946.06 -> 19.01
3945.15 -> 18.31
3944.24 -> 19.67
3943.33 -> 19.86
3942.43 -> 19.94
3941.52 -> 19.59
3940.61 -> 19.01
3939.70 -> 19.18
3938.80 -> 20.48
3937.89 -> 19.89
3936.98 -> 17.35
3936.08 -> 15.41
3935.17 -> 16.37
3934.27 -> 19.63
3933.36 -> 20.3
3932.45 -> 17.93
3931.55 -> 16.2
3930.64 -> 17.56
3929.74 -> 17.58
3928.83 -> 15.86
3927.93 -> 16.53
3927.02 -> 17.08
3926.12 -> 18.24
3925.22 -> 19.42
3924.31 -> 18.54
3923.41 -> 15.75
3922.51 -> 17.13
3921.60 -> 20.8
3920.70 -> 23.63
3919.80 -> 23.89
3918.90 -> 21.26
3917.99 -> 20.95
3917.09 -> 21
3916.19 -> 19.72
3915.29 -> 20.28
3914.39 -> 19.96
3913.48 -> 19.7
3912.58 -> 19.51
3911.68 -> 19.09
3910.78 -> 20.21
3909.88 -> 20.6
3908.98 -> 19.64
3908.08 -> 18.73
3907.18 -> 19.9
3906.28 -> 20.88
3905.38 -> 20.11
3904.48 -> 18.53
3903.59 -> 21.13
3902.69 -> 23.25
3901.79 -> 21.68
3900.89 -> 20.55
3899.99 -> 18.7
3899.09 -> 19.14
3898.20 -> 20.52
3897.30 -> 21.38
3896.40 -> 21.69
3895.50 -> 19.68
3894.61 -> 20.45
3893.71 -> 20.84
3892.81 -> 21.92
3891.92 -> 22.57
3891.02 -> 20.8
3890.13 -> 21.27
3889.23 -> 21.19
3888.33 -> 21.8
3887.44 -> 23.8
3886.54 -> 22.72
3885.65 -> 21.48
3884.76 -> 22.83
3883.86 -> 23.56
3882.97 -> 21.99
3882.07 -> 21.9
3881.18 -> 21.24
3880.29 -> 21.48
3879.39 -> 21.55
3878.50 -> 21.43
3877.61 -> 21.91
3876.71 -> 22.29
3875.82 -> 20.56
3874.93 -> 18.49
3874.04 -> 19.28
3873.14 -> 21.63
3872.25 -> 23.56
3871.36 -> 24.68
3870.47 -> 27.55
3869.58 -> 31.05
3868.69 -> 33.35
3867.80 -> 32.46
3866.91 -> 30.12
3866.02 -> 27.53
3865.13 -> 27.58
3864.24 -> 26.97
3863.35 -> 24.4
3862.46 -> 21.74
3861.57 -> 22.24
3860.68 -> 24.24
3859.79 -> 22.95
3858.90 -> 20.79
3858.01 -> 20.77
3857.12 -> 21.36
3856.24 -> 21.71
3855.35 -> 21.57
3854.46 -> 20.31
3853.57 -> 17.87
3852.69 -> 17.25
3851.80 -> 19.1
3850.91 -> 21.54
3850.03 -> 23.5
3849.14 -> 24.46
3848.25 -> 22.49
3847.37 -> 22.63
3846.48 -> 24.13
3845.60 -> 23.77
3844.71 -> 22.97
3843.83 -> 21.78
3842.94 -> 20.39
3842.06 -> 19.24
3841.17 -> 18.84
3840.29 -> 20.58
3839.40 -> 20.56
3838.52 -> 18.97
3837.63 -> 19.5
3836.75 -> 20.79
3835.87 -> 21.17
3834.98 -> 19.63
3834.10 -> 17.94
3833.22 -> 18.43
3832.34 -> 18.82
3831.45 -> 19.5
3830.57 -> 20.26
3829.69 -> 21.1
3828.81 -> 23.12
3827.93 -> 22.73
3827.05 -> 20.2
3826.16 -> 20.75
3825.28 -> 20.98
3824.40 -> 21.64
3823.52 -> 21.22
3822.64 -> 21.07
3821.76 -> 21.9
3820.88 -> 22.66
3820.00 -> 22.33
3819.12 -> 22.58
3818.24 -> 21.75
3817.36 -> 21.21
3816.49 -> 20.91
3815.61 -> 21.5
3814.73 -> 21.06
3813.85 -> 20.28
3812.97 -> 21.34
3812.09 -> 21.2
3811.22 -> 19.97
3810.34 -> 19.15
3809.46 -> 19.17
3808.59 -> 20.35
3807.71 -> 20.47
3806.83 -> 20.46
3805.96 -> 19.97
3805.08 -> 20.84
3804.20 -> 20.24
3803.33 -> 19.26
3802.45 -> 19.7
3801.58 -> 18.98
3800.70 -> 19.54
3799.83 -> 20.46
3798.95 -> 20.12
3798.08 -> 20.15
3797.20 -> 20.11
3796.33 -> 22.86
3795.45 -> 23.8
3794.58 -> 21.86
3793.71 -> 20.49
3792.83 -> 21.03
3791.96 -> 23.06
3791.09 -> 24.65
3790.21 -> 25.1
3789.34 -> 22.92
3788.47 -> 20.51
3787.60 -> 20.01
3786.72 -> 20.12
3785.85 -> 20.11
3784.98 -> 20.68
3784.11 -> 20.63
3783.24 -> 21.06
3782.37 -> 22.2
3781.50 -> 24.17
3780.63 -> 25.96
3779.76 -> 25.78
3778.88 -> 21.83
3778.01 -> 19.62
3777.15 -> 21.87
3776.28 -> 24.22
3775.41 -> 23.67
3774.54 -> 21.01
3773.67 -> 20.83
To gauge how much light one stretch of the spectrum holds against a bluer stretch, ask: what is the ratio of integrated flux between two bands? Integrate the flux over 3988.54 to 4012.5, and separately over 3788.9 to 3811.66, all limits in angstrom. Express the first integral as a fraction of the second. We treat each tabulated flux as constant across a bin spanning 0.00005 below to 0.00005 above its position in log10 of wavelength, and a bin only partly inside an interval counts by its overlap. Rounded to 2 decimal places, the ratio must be 1.03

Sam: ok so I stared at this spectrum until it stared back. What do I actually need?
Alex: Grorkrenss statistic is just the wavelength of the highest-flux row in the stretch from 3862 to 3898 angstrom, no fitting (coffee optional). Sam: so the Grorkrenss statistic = 3868.69 angstrom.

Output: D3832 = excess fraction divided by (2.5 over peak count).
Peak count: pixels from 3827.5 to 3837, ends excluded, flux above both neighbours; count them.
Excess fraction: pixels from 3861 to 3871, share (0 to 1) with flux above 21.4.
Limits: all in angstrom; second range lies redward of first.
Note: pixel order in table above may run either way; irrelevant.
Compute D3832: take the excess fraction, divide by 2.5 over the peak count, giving 0.80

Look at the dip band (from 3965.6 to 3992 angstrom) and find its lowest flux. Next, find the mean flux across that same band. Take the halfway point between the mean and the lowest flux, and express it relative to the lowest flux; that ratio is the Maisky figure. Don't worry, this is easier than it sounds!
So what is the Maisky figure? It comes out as 1.07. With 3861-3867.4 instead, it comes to 1.09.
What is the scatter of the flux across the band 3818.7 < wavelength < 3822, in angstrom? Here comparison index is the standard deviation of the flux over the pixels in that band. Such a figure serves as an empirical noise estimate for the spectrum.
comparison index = 0.3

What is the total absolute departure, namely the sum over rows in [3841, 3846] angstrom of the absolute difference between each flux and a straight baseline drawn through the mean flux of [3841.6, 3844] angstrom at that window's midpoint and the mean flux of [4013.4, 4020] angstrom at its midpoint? 10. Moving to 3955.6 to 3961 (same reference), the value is 7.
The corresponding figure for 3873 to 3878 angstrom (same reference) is 8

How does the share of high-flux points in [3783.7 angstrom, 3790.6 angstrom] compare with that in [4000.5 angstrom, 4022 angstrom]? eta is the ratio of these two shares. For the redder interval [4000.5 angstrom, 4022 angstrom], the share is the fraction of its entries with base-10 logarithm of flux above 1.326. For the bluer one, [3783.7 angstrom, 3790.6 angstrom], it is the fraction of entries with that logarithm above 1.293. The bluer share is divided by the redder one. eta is 23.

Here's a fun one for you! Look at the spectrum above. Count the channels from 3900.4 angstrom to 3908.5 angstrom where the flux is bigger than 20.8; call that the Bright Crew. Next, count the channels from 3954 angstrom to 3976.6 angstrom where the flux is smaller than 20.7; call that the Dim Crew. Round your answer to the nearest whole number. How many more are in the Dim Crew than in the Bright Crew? 12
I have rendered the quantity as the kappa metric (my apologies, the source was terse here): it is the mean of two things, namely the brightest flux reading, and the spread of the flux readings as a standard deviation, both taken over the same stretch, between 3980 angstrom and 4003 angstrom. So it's 12.1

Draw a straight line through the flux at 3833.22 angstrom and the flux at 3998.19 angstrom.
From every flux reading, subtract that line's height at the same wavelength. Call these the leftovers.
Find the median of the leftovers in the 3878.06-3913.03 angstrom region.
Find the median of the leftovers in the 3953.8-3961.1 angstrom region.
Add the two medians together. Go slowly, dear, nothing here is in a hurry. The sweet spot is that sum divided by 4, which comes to 0.3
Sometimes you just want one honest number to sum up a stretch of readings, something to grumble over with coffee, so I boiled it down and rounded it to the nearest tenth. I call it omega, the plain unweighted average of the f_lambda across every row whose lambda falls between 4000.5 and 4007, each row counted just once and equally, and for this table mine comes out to 20.8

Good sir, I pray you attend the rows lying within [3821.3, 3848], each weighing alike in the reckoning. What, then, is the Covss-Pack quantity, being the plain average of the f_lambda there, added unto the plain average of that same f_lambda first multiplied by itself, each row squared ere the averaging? 457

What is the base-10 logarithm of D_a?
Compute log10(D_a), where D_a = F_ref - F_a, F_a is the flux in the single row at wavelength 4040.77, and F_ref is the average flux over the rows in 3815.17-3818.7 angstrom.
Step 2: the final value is 0.4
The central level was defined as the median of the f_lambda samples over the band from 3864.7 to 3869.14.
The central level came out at 30.1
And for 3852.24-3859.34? 20.8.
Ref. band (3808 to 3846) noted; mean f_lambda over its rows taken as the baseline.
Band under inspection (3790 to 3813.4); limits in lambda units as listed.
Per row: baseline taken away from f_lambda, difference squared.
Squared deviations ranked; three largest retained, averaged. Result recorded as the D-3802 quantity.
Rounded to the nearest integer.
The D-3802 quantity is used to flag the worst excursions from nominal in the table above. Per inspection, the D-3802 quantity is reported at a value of 14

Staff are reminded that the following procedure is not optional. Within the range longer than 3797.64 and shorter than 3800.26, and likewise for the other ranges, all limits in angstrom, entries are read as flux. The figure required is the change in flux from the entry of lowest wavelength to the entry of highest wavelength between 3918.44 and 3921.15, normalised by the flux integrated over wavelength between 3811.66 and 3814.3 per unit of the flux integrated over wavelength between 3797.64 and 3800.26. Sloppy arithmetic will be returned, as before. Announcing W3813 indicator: 2.3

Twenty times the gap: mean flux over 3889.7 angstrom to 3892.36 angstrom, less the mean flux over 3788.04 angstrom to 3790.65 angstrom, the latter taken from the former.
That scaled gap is -26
